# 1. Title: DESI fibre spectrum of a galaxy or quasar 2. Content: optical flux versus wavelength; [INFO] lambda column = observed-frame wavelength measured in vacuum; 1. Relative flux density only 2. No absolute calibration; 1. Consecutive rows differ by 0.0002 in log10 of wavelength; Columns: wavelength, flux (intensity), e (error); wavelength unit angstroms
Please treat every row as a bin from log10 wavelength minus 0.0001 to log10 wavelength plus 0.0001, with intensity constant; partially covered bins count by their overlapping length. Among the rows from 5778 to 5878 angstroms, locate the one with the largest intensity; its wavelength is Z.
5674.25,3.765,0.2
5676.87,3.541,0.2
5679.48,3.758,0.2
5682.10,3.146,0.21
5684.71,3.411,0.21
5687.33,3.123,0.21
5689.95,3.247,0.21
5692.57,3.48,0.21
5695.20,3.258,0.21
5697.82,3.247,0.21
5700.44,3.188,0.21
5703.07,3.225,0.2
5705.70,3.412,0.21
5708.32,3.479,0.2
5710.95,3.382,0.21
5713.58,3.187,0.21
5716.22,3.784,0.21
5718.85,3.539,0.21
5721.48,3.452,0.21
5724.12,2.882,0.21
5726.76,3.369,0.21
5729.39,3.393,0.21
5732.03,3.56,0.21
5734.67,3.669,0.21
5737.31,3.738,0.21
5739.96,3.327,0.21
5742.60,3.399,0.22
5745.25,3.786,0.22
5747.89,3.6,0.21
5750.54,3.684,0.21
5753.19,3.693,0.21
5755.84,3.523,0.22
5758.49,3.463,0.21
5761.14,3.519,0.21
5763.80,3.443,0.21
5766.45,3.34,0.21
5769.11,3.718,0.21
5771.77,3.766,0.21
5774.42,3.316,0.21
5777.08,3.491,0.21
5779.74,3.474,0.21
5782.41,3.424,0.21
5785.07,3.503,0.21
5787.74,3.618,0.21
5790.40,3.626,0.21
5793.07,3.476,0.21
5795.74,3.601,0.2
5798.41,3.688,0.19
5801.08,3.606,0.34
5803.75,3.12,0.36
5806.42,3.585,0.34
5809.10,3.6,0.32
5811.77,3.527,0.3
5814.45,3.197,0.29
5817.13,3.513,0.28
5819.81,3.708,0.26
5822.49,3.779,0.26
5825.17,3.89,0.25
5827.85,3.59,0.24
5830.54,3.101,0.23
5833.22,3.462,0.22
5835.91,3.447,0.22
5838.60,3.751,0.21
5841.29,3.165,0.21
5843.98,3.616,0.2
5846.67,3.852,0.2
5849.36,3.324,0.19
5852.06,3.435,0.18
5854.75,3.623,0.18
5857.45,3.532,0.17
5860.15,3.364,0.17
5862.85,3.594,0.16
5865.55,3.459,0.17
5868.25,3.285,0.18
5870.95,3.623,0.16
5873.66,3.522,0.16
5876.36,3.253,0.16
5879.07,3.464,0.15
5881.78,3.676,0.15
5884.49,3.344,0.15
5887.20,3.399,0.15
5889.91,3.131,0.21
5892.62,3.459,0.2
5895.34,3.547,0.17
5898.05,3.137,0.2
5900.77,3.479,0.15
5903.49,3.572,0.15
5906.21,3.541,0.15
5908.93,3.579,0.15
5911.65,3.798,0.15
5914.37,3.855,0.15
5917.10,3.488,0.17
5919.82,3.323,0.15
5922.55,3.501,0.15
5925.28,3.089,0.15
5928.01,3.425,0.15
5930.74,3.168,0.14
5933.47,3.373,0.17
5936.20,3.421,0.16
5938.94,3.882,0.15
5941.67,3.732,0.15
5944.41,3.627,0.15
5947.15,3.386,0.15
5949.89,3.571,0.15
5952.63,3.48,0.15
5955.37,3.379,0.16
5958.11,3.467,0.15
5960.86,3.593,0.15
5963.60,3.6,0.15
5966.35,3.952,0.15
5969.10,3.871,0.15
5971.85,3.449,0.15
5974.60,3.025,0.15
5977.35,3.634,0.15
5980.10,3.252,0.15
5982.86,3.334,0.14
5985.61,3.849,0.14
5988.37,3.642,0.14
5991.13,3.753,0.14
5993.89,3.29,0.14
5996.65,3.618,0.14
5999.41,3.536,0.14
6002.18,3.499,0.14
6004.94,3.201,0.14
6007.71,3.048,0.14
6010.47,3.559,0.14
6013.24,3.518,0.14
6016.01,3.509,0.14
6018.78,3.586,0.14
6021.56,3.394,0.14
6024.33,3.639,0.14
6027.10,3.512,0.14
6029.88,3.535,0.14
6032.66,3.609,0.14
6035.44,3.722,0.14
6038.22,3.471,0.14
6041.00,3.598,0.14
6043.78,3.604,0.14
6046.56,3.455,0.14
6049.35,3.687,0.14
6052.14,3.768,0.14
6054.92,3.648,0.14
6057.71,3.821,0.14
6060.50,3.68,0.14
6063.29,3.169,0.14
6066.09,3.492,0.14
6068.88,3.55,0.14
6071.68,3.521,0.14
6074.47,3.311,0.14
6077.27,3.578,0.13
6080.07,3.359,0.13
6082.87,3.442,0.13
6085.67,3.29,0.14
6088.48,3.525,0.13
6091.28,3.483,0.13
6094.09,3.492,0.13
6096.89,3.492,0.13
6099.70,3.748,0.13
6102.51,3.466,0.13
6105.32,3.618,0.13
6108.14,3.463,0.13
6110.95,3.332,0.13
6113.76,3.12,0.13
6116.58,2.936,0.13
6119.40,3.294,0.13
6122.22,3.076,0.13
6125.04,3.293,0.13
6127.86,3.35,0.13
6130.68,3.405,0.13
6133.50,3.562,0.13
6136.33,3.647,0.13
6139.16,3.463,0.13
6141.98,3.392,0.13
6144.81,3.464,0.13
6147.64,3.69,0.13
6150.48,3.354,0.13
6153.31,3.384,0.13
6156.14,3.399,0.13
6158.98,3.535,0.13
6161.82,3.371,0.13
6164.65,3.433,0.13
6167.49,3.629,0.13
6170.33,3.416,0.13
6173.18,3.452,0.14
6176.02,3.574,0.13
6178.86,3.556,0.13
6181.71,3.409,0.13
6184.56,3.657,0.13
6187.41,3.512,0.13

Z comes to 5825.17 angstroms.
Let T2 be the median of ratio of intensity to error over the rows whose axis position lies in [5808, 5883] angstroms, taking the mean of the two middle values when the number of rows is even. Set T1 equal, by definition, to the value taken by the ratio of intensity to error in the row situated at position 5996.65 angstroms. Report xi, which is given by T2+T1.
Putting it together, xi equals 43.8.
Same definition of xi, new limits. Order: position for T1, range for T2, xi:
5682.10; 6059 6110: 41.5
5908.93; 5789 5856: 39.4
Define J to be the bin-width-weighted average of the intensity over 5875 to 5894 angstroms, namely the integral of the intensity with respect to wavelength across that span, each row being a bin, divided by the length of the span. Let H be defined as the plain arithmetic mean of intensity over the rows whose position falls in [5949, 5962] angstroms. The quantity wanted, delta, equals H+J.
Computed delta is 6.9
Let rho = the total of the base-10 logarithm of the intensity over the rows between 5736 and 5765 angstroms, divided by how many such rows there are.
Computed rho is 0.551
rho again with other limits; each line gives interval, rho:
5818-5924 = 0.544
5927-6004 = 0.547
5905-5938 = 0.539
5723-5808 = 0.545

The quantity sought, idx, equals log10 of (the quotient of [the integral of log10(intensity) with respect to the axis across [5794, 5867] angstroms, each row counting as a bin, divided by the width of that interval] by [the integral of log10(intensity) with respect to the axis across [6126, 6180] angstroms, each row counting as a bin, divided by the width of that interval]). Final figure 0.004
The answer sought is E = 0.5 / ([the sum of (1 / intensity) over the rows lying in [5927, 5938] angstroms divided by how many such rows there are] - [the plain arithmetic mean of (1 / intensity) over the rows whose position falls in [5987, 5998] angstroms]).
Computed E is 27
